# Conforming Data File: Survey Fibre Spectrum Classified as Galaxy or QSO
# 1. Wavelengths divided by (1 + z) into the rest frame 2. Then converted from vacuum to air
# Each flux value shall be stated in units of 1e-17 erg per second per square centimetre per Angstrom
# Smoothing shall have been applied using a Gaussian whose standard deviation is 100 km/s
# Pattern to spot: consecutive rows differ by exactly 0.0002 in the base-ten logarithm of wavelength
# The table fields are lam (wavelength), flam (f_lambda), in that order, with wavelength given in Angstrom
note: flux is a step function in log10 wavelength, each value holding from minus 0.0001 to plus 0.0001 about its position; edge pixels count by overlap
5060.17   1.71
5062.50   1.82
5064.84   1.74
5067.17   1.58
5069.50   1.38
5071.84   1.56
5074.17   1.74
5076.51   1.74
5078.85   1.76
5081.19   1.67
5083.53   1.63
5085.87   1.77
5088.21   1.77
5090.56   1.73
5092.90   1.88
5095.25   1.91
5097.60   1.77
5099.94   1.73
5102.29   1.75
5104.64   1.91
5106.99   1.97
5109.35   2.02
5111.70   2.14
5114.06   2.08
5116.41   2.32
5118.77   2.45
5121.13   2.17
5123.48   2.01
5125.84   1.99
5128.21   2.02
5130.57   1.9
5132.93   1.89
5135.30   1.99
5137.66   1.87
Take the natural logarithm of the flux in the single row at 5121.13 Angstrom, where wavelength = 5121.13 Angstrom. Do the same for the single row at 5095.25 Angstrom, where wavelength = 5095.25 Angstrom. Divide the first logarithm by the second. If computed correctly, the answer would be 1.20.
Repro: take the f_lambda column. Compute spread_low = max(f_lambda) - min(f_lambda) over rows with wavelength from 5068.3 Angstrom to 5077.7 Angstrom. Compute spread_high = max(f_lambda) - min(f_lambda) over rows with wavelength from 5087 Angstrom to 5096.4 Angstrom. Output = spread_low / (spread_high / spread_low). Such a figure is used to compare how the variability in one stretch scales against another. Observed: 0.7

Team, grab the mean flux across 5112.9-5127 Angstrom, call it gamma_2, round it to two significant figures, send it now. 2.2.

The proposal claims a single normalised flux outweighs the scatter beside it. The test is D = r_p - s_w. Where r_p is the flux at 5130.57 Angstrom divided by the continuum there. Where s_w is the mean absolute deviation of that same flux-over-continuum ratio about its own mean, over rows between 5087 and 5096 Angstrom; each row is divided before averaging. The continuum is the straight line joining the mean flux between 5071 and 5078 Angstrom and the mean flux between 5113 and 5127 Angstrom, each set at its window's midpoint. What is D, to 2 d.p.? 0.81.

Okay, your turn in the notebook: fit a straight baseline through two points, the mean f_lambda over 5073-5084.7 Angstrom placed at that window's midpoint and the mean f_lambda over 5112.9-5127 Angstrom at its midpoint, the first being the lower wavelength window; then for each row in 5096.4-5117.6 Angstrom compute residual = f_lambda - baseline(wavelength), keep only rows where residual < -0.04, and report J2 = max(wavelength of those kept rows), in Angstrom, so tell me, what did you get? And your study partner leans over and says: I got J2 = 5106.99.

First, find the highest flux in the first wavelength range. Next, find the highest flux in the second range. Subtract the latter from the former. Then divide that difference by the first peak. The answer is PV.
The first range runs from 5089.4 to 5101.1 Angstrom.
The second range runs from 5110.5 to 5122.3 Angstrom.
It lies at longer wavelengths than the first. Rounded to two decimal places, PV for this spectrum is -0.28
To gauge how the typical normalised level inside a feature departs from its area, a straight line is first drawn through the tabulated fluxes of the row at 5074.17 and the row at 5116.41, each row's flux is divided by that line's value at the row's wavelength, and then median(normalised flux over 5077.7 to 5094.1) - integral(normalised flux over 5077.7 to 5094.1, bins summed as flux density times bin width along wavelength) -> -14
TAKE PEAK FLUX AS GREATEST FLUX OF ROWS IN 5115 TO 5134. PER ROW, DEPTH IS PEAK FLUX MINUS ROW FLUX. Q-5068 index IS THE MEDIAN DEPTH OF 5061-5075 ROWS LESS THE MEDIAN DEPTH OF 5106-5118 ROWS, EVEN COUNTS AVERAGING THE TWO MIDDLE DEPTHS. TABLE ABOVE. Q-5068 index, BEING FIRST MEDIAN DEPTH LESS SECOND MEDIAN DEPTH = 0.420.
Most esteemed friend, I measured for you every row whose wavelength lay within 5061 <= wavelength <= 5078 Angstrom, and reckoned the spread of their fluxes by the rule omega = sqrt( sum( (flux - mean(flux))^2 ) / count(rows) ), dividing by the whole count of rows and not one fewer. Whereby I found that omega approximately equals 0.14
